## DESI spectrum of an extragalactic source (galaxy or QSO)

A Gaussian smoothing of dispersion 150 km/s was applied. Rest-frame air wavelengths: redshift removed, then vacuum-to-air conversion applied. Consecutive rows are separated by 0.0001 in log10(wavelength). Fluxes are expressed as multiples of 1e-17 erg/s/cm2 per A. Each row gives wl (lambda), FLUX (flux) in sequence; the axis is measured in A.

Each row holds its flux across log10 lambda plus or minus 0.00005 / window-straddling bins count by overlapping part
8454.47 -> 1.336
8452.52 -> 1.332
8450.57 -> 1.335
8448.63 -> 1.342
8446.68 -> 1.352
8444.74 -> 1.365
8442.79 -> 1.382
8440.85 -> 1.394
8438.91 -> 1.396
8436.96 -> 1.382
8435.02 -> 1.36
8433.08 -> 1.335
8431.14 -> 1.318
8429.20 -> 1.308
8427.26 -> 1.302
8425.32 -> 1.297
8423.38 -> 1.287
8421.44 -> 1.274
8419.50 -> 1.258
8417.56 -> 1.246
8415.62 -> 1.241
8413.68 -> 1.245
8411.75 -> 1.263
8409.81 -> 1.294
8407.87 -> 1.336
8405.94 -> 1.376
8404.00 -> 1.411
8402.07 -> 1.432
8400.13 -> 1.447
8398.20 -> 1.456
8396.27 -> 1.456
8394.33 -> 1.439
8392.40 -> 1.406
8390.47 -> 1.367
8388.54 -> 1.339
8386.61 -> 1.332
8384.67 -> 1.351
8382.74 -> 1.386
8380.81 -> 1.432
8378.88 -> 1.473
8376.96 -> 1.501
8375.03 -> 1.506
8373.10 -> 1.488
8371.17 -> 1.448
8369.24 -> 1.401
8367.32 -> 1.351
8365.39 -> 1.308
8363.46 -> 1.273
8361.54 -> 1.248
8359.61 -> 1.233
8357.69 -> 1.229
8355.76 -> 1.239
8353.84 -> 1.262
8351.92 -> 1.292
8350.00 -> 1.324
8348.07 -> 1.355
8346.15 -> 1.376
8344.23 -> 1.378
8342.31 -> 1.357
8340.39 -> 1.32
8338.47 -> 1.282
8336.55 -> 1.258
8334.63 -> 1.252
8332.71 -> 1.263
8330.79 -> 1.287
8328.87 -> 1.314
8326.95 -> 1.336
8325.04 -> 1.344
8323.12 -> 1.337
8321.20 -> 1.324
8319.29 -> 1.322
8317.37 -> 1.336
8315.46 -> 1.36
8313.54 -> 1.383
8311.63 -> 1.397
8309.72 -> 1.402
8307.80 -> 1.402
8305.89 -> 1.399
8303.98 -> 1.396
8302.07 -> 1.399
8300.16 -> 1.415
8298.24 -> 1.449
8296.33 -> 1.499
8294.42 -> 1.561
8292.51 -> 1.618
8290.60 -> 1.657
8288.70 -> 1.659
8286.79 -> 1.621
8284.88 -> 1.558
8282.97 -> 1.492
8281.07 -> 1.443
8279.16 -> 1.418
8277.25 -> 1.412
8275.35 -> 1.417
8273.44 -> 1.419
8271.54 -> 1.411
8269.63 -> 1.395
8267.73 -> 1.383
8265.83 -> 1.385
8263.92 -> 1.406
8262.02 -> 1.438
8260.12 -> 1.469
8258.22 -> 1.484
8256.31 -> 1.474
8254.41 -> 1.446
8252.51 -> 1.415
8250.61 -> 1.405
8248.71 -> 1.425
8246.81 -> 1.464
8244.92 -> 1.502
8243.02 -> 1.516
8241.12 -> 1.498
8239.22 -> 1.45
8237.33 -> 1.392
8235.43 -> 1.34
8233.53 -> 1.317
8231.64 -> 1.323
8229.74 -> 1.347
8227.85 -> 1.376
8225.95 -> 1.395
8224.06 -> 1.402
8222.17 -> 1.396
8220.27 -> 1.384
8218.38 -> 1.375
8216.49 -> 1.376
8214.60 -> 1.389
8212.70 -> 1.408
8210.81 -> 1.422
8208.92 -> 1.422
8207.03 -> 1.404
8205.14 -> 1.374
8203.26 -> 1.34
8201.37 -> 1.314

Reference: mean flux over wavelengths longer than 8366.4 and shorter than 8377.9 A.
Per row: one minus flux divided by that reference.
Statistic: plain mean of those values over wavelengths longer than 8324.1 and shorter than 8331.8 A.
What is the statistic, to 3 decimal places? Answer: 0.089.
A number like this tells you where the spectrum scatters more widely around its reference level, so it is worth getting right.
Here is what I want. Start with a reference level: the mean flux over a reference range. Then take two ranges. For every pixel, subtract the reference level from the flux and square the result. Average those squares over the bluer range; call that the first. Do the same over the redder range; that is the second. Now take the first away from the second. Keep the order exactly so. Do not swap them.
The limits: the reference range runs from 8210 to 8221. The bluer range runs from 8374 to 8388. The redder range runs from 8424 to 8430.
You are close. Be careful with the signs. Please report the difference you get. 0.003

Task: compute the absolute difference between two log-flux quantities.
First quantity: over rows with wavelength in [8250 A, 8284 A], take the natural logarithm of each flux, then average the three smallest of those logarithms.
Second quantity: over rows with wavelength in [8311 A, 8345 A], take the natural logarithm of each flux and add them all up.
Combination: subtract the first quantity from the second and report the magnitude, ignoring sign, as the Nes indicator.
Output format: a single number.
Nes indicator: 4.7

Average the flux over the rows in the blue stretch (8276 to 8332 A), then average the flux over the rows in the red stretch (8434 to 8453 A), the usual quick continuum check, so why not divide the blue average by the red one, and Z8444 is 1.05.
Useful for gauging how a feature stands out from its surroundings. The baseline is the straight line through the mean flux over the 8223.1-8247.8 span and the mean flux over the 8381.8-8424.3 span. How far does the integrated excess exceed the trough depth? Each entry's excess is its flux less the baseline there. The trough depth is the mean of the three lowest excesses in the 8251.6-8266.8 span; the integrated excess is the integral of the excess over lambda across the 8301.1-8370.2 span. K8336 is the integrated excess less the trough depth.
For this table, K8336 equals -3.2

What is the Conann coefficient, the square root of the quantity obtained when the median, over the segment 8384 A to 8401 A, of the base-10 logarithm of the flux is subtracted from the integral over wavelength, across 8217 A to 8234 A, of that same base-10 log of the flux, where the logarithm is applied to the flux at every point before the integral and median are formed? 1.47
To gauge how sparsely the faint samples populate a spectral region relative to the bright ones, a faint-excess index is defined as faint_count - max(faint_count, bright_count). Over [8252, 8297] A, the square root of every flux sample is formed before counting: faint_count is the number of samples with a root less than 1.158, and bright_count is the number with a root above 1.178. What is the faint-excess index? -22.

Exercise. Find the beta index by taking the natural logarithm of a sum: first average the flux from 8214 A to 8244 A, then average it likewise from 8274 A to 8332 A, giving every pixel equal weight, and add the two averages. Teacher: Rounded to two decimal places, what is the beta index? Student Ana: 1.04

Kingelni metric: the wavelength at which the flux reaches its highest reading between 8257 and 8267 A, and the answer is 8258.22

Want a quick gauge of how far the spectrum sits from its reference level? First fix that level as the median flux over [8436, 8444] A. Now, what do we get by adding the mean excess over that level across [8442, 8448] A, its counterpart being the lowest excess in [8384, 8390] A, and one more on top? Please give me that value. 0.92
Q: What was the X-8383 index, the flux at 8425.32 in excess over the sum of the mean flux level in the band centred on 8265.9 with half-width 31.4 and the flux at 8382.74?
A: -1.56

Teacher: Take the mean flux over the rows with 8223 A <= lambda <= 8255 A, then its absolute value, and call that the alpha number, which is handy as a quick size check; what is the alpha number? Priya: 1.41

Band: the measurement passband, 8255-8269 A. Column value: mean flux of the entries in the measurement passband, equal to 1.43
